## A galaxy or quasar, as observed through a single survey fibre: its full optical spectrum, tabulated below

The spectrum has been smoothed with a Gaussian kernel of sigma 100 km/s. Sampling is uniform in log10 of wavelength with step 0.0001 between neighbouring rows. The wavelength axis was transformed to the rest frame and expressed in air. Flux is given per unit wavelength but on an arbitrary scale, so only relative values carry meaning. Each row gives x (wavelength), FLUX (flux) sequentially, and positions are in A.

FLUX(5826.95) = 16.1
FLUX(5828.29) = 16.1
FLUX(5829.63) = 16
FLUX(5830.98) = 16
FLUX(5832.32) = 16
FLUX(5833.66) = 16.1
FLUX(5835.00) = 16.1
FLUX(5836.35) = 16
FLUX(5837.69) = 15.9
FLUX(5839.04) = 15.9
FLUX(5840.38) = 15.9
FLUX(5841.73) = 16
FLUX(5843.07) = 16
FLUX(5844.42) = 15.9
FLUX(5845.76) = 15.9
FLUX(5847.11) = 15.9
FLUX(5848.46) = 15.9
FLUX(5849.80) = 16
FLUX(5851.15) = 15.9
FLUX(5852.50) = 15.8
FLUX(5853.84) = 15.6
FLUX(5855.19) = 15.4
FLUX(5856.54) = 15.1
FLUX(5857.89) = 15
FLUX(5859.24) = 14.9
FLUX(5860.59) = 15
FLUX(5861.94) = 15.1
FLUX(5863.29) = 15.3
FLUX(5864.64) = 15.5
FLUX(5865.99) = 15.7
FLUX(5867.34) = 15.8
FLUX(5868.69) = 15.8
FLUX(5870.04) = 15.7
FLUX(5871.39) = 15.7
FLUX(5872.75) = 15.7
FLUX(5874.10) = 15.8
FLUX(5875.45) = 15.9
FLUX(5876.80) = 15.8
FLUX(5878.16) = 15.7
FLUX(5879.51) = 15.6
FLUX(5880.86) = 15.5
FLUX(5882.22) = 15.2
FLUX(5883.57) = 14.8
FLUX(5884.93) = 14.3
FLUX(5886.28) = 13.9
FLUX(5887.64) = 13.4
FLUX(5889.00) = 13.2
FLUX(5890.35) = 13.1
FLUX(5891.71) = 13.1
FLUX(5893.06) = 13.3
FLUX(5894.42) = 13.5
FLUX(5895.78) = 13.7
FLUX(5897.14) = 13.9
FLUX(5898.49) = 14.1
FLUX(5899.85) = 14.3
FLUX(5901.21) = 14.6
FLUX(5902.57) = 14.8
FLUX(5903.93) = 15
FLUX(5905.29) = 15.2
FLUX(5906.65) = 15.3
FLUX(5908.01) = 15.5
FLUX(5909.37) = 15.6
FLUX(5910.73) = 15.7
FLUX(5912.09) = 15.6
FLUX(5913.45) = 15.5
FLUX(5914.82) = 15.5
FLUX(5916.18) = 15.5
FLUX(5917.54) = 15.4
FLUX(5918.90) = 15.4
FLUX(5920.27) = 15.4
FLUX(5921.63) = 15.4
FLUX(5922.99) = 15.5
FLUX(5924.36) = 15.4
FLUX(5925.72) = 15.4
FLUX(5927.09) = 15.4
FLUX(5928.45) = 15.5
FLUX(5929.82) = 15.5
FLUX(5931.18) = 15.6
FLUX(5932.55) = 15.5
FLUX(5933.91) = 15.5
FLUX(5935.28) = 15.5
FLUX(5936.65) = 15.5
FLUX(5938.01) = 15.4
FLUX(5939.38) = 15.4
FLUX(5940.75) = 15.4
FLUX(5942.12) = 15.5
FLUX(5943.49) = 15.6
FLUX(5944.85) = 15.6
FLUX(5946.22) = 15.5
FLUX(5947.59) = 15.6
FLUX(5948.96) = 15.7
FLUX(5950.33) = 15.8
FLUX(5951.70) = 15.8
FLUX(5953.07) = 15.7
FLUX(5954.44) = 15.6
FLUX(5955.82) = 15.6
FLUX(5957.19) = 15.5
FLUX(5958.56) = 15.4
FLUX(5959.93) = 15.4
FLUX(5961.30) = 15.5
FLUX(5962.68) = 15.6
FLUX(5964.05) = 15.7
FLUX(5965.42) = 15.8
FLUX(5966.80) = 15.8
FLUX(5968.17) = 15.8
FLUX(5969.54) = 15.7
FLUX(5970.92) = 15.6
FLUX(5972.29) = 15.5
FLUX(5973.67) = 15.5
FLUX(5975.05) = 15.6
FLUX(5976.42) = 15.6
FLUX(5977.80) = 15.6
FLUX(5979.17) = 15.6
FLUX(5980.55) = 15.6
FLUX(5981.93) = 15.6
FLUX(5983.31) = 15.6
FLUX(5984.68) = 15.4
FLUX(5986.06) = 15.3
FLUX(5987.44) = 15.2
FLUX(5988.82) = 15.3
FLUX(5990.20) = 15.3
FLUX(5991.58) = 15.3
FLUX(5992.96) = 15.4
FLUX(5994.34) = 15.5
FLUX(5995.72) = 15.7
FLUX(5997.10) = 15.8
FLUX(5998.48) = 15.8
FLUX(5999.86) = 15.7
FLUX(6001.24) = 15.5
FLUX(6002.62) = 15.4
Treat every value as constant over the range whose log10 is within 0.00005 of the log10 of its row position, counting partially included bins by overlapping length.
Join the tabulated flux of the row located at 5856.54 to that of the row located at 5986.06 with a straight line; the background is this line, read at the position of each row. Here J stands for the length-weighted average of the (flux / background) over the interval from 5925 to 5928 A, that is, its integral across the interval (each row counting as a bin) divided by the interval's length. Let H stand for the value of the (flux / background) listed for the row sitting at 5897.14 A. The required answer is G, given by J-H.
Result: 0.10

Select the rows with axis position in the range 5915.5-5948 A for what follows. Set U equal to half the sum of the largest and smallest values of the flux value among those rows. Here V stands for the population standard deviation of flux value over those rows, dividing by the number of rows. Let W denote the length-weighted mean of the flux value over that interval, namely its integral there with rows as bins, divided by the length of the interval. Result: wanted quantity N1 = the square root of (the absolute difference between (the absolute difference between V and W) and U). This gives 0.31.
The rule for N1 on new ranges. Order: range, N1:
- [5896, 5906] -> 0.69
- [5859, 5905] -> 0.80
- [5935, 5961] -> 0.42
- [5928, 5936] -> 0.28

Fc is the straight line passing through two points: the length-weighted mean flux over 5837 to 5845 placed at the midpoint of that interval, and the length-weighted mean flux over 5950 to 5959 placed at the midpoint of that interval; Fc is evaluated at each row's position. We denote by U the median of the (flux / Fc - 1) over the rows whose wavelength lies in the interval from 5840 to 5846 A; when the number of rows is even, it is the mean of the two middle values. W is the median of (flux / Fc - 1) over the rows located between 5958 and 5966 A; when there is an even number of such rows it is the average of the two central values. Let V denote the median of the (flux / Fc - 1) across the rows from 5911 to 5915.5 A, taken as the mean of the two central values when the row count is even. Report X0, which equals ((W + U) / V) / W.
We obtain -93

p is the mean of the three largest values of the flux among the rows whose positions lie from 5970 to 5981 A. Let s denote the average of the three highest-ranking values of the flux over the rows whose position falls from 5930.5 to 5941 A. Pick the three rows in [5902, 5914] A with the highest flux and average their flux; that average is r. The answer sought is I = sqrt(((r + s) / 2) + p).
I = 5.58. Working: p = 15.6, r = 15.6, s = 15.5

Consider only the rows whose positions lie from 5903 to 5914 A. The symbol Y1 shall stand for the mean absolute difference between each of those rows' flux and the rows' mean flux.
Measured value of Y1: 0.19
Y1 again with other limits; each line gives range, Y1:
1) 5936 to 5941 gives 0.04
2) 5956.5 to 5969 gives 0.15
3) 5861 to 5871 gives 0.22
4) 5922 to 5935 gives 0.05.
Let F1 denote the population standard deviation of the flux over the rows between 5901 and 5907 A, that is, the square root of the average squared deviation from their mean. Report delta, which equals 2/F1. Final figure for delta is 8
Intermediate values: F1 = 0.26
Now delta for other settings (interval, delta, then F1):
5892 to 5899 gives 7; 0.28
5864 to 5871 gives 18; 0.11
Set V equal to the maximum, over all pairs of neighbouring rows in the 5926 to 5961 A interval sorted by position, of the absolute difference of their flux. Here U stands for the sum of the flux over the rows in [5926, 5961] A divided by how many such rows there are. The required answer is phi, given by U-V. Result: 15.44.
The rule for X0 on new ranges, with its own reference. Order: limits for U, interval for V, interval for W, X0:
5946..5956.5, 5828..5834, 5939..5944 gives 317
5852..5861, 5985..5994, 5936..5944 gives -317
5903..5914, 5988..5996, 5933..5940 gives -216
